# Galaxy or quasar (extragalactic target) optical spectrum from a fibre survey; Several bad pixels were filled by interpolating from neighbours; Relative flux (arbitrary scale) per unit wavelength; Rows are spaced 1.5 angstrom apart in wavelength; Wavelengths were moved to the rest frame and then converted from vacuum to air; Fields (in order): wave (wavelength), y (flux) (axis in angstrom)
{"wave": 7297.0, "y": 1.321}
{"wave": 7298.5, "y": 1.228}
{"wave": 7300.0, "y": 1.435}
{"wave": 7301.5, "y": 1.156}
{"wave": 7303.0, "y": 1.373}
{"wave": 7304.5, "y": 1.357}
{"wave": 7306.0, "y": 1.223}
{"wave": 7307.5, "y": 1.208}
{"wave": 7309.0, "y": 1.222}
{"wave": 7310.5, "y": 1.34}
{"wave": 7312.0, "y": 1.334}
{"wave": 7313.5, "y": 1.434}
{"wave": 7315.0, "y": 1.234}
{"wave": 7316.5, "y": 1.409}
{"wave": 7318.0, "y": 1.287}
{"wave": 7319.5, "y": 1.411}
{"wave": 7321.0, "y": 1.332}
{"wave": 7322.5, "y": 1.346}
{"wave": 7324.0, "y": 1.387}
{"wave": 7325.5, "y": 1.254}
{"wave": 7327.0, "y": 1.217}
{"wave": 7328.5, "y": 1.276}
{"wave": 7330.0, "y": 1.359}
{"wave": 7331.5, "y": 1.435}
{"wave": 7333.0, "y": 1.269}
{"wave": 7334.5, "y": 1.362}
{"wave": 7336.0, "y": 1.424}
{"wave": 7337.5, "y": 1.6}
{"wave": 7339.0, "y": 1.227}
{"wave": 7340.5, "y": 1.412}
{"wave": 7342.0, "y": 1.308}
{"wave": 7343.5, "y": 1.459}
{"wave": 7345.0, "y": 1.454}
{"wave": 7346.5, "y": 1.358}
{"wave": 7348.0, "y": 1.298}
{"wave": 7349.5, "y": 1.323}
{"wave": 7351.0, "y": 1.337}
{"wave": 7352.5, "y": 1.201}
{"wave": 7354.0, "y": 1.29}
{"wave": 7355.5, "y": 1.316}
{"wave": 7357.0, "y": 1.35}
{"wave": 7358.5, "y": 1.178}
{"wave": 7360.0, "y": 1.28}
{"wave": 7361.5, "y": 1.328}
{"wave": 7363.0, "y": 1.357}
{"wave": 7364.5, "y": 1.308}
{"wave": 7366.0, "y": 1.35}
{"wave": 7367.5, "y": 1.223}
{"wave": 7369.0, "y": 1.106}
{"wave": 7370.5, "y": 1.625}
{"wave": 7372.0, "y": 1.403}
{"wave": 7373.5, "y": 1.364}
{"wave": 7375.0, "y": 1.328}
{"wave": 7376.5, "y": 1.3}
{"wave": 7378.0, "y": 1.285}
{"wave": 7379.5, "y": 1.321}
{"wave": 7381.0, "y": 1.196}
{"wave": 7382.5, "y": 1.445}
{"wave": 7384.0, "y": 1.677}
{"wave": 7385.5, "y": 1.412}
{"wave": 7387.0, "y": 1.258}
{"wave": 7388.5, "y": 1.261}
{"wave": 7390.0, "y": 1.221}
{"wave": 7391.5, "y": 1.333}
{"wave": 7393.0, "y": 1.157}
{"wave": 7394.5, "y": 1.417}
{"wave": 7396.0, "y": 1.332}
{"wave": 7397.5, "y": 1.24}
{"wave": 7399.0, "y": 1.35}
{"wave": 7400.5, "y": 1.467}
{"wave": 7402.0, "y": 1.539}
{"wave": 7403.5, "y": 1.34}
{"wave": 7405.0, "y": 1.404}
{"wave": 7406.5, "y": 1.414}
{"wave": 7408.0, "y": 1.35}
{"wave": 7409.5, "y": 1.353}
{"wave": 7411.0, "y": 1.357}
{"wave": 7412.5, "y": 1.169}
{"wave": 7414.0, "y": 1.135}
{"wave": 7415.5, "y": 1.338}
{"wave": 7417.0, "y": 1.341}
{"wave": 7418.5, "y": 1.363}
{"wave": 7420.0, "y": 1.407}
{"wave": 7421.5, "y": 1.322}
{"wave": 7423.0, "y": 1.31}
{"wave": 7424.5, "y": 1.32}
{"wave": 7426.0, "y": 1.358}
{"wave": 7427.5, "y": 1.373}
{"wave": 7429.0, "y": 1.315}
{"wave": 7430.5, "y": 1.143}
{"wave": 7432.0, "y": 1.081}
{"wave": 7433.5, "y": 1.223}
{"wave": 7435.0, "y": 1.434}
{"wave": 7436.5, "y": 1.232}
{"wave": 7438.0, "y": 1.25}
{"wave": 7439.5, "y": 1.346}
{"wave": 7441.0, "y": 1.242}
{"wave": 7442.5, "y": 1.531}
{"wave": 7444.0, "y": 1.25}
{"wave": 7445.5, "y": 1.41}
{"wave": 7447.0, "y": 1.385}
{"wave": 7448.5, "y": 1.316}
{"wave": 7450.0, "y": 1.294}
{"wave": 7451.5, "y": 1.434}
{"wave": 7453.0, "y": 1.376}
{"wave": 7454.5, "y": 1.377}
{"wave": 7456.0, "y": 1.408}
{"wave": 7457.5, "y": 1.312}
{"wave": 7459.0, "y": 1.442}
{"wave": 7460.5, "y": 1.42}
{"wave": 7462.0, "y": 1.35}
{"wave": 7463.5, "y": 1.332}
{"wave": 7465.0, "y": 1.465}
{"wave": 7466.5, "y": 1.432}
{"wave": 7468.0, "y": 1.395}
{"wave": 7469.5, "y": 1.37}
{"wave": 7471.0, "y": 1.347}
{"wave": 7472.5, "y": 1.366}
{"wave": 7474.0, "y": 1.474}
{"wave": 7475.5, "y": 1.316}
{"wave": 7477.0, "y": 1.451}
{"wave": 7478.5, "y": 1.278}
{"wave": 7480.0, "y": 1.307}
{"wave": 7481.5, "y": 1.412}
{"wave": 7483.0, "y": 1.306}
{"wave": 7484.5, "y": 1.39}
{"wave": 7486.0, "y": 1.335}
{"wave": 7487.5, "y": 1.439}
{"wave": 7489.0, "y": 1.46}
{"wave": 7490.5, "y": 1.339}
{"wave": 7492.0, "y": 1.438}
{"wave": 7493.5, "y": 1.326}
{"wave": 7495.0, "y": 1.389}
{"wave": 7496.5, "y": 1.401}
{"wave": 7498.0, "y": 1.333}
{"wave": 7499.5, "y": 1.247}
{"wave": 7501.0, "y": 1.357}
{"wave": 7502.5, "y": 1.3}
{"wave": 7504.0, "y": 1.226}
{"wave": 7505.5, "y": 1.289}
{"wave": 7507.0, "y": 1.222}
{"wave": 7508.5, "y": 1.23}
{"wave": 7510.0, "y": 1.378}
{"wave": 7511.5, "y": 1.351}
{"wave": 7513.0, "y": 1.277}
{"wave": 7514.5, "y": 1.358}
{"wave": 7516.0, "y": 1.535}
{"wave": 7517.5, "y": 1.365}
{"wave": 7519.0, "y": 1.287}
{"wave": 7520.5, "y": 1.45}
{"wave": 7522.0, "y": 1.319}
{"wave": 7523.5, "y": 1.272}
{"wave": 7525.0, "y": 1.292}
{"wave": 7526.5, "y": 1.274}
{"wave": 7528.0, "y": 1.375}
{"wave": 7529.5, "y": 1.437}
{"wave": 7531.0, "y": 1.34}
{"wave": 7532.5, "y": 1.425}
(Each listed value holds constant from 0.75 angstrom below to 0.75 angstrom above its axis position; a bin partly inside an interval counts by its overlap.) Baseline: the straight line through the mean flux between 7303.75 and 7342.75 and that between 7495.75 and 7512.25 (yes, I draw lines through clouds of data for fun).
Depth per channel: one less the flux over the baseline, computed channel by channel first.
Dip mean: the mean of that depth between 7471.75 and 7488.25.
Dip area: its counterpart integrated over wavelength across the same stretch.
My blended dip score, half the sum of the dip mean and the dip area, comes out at -0.4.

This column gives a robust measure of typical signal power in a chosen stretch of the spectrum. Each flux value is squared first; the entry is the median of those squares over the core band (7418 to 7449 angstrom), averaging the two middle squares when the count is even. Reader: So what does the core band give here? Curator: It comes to 1.74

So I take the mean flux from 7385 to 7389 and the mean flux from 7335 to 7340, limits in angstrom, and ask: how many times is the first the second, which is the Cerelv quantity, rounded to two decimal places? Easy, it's 0.92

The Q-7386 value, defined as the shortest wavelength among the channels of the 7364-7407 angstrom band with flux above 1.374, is 7370.5 angstrom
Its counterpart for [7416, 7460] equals 7420.0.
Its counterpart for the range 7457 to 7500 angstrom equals 7459.0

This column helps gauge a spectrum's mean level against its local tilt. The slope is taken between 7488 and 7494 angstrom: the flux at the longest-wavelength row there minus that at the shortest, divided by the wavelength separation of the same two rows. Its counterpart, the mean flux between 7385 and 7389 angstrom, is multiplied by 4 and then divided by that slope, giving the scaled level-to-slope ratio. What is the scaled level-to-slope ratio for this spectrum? -176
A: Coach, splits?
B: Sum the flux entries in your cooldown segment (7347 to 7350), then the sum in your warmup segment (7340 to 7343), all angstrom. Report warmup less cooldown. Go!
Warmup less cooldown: 0.10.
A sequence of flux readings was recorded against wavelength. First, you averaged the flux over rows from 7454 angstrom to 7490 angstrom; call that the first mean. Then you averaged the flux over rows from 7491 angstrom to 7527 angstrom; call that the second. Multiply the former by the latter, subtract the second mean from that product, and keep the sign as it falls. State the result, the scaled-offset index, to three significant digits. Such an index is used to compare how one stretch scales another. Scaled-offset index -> 0.509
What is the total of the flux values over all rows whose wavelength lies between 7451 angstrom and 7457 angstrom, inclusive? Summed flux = 5.6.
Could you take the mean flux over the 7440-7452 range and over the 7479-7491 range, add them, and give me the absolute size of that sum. 2.73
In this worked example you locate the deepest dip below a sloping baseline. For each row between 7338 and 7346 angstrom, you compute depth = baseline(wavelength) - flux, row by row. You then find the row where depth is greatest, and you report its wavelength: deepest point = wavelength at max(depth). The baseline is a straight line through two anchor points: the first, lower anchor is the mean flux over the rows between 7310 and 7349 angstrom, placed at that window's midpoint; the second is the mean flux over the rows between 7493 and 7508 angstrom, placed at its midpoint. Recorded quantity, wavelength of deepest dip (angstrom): 7339.0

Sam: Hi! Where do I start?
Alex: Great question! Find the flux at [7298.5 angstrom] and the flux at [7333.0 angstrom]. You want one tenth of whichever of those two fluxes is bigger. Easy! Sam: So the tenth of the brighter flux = 0.127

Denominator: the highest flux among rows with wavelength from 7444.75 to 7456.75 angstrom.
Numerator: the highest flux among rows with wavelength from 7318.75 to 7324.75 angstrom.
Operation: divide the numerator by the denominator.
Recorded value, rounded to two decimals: 0.98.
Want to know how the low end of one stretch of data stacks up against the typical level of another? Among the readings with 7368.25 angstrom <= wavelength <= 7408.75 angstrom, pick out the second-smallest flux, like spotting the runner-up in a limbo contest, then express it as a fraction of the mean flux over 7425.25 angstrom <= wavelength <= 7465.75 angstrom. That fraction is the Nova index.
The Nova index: 0.865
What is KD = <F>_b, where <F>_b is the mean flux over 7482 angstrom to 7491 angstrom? 1.38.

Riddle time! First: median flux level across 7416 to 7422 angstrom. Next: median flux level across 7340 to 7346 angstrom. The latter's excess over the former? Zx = 0.08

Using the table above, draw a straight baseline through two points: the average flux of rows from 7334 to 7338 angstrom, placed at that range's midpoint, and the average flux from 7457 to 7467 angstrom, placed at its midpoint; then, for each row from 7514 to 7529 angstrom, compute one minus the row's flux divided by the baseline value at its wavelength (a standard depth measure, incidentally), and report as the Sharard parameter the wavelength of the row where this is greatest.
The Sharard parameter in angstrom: 7523.5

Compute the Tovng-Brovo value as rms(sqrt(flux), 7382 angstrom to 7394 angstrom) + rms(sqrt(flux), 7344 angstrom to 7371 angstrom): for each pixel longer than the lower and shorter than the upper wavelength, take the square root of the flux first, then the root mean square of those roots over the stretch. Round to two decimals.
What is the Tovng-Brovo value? 2.31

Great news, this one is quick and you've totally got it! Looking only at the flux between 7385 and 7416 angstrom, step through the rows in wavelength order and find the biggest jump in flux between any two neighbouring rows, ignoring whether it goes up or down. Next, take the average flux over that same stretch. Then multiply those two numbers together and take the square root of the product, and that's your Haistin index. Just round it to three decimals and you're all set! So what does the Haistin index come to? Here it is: 0.587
